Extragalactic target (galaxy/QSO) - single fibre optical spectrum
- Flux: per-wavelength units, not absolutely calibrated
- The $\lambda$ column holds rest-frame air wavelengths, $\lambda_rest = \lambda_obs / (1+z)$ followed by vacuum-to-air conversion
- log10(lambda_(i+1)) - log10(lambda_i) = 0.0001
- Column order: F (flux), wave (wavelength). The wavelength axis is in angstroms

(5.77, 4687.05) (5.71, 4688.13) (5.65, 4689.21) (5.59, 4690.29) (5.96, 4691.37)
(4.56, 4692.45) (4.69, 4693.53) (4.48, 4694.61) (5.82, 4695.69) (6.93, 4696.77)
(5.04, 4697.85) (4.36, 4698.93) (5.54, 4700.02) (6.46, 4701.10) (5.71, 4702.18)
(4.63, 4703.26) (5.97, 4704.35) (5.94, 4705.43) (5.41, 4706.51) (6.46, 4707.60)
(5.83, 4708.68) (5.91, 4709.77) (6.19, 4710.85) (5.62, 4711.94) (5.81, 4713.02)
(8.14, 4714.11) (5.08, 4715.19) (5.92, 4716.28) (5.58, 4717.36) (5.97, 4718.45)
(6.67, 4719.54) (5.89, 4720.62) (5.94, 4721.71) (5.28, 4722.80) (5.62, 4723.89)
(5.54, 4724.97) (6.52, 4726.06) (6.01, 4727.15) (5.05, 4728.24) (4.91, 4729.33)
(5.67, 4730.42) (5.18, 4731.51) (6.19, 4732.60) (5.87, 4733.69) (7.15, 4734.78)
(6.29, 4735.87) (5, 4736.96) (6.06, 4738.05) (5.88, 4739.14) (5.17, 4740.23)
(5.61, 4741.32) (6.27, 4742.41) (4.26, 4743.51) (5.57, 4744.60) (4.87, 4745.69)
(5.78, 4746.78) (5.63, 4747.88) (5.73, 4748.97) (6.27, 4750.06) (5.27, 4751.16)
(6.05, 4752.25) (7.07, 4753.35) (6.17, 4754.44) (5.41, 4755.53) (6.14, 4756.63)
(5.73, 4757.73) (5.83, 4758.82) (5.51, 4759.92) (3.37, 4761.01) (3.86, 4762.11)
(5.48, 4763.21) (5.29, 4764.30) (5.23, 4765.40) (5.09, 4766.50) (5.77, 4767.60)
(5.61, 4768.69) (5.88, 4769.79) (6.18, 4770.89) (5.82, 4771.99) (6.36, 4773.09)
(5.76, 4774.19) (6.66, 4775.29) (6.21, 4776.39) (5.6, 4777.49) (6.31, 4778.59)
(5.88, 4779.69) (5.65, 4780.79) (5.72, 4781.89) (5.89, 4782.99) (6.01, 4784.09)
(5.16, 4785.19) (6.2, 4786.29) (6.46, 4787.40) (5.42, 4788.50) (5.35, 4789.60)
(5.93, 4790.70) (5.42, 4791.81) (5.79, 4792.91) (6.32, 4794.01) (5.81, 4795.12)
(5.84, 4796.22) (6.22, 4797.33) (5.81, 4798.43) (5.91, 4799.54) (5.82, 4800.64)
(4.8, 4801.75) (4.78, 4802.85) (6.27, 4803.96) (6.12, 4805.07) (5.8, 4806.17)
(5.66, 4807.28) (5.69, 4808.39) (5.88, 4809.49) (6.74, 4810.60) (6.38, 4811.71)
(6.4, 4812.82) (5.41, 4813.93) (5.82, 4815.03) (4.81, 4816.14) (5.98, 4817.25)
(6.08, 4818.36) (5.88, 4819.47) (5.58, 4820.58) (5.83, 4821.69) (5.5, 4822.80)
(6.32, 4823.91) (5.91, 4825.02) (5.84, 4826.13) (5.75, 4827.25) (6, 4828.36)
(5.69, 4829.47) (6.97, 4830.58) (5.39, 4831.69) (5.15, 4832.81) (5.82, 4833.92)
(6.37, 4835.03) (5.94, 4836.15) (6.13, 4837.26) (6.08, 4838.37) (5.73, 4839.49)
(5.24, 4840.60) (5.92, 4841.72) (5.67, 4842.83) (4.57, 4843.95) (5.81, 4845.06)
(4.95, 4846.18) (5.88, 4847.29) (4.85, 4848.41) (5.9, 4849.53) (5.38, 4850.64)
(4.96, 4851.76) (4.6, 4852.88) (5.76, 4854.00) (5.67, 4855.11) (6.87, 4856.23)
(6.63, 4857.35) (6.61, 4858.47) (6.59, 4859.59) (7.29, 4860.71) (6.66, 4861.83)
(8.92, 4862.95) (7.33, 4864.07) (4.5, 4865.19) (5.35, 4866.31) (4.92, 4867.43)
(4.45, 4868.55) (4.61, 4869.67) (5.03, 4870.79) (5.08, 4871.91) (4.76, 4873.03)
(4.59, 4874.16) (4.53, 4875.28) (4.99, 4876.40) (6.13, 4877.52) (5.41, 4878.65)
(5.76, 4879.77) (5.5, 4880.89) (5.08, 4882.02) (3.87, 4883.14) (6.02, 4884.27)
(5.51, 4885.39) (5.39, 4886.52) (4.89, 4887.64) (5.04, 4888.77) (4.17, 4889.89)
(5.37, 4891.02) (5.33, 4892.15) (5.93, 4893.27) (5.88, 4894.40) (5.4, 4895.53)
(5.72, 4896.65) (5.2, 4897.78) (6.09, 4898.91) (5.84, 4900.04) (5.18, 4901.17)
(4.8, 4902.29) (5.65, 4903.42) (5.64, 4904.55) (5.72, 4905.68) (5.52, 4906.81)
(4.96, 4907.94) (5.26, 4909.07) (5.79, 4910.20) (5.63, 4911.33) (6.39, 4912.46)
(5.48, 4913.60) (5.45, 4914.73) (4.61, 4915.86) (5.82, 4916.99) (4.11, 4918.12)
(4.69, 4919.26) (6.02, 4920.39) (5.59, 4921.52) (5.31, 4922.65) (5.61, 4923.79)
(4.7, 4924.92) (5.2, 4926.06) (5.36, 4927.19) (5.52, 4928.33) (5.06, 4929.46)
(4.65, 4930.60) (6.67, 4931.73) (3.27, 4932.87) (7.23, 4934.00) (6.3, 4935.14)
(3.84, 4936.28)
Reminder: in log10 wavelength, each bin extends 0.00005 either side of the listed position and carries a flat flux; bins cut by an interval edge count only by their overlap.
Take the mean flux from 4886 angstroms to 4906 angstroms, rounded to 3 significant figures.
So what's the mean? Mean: 5.40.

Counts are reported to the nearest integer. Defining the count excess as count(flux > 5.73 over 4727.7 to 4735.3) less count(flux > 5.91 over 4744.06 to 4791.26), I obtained -11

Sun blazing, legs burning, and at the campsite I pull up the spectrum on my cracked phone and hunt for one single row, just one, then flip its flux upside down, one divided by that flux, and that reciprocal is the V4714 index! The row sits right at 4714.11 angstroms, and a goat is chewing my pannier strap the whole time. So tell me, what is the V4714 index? 0.12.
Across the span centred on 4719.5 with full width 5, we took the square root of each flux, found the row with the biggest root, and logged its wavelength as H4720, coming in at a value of 4719.54 angstroms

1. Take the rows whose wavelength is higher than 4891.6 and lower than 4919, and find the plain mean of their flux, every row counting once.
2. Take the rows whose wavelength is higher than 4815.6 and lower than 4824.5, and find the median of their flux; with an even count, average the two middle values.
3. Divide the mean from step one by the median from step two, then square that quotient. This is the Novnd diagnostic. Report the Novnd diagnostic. 0.87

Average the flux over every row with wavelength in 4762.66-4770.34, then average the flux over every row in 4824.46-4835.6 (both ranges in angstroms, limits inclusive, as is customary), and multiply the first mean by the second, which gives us 32.3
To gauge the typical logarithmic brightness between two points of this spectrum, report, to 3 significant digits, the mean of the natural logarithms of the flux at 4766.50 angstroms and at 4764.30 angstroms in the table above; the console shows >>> 1.65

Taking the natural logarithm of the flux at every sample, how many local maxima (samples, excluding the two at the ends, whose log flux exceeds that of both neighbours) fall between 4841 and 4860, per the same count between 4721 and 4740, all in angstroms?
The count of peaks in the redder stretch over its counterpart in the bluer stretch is 0.83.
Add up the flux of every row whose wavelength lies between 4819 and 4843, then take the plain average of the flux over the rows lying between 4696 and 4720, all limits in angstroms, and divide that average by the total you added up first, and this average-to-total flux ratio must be 0.0456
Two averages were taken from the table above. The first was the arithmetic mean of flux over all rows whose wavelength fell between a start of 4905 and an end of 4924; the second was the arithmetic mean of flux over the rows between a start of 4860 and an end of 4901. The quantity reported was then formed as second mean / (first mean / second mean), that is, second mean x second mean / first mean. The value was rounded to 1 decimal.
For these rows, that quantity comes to 5.5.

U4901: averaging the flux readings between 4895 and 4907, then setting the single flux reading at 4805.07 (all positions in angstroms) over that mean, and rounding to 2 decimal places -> 1.11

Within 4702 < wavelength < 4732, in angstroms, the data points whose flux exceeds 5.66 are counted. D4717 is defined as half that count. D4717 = 8.5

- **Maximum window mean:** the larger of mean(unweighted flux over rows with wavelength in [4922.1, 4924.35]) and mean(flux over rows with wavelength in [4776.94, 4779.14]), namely 5.96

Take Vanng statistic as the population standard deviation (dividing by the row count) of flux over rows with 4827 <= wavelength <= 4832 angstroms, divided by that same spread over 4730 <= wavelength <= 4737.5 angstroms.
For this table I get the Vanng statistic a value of 0.80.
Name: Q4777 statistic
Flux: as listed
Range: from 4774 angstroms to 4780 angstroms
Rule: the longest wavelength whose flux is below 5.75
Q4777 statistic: 4777.49 angstroms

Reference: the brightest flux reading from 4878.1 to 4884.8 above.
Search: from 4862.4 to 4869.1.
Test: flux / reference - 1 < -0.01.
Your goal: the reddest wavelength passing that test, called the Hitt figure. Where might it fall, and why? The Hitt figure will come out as 4868.55 angstroms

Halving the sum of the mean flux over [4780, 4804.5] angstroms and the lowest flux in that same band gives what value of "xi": 5.27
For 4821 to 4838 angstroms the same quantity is 5.53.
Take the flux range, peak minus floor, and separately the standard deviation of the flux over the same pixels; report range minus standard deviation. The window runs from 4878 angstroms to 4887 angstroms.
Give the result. 1.5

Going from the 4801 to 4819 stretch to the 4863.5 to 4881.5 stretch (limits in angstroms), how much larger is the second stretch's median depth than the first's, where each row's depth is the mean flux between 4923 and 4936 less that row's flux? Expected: 0.84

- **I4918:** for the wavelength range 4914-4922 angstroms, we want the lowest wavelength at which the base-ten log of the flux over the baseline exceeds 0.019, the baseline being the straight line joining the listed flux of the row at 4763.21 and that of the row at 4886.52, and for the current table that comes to 4916.99 angstroms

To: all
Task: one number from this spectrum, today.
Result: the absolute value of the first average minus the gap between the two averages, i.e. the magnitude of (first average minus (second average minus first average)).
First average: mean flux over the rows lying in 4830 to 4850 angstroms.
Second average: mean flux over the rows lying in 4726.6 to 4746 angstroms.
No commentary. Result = 5.8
